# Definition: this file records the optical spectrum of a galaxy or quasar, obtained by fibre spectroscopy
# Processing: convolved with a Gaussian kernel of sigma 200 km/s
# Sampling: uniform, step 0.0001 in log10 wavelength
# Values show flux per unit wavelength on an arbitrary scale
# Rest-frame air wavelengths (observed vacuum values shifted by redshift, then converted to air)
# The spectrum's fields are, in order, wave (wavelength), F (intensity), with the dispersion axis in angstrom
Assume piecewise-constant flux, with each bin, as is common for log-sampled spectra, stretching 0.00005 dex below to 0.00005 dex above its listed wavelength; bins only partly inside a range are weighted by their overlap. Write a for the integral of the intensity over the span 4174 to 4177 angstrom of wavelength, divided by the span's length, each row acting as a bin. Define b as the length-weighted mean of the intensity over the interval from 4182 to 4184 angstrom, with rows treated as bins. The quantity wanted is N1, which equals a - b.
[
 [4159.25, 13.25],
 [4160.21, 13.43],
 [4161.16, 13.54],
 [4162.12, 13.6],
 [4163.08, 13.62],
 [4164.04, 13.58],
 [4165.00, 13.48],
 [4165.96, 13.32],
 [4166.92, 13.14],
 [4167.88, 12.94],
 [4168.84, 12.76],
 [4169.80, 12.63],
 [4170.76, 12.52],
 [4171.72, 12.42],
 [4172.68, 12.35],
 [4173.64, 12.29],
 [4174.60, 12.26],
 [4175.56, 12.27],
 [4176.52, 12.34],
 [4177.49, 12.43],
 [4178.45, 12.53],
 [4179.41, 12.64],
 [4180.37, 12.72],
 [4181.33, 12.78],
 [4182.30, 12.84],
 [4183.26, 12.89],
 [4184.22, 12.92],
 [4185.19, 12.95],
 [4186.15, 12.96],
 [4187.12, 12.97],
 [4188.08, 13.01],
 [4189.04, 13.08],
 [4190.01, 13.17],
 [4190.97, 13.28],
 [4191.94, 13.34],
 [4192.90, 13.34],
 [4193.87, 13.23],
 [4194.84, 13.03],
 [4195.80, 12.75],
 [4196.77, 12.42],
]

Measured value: -0.6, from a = 12.3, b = 12.9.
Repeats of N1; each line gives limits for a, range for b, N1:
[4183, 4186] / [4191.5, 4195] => -0.3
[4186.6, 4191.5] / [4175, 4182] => 0.6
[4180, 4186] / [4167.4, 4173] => 0.2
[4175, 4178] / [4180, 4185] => -0.5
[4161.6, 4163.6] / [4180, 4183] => 0.8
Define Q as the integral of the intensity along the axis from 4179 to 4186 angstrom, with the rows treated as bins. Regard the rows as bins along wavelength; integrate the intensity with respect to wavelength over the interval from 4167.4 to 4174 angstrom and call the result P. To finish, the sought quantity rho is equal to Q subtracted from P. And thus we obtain -6.9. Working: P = 83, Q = 89.8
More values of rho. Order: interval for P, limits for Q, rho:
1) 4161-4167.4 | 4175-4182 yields -1.6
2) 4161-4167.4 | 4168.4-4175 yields 3.8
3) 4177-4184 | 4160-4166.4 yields 2.4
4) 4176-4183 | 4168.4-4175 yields 6.0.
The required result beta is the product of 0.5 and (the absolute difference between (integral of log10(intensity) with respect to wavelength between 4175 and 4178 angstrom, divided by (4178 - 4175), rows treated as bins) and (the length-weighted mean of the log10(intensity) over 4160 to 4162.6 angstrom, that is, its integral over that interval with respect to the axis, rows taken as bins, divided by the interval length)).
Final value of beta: 0.0217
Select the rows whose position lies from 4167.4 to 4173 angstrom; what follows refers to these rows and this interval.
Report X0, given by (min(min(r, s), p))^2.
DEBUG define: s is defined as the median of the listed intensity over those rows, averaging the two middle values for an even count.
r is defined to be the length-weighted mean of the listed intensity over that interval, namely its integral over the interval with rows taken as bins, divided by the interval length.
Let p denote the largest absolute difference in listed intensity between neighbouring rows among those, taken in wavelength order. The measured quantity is 0.032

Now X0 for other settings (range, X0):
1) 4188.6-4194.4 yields 0.012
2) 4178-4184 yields 0.012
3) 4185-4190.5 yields 0.008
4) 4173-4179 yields 0.010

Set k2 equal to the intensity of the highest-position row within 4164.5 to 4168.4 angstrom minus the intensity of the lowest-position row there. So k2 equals -0.54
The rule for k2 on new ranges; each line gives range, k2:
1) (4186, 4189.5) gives 0.12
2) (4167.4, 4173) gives -0.59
